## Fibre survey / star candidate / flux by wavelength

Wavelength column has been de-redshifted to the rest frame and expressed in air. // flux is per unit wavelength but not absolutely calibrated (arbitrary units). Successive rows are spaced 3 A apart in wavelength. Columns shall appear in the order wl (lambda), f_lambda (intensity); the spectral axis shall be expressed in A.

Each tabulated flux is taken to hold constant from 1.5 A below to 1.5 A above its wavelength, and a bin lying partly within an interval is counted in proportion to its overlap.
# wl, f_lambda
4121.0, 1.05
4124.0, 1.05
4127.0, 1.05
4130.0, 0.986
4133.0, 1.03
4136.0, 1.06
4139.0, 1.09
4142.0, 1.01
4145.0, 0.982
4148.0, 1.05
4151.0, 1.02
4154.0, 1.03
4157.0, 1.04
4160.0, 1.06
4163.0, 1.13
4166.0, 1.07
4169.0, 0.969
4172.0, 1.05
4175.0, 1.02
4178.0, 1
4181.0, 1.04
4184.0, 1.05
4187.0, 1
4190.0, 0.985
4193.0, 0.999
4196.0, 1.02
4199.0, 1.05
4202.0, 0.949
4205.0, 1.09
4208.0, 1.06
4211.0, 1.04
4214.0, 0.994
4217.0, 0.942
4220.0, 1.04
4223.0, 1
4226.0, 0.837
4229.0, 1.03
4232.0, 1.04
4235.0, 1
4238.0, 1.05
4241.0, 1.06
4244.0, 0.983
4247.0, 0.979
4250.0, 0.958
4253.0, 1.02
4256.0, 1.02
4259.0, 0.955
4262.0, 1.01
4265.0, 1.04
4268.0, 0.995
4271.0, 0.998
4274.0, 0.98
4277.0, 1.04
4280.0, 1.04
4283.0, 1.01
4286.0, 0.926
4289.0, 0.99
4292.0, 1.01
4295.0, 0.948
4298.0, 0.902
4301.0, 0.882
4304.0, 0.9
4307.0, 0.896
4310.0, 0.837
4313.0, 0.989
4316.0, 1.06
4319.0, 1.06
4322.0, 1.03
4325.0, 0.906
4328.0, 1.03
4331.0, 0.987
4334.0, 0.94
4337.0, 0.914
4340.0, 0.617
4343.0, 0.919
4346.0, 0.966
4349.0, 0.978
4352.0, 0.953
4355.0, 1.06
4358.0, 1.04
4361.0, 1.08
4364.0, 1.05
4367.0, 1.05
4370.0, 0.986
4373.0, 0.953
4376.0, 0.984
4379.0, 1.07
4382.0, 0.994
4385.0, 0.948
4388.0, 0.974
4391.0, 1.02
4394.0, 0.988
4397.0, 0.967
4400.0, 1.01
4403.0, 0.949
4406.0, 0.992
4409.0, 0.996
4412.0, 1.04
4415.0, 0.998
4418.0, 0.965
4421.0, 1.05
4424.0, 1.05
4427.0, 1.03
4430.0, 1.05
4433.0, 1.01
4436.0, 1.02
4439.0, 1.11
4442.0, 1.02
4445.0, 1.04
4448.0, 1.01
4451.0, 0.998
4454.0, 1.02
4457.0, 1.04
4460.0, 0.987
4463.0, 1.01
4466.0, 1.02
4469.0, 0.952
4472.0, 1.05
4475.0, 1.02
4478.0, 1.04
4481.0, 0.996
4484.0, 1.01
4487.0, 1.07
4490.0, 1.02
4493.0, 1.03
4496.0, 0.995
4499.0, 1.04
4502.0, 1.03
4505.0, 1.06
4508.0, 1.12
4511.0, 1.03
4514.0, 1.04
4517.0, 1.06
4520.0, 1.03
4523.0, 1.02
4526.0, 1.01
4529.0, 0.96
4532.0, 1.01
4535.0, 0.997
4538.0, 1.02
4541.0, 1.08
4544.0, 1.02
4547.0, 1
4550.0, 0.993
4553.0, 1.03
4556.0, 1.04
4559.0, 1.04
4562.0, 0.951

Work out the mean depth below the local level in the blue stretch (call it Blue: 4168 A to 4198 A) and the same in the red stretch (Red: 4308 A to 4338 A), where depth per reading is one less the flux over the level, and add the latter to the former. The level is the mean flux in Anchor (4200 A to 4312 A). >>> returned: -0.019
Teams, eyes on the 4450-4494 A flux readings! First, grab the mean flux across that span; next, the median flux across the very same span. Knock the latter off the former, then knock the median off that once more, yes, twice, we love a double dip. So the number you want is -1.022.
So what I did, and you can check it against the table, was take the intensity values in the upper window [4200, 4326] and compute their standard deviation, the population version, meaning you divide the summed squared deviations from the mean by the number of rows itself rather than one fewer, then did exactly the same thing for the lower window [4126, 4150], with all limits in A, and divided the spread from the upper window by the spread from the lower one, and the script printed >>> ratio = 1.7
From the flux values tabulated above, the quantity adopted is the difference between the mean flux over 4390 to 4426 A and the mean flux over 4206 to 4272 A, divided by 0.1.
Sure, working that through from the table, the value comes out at 0.0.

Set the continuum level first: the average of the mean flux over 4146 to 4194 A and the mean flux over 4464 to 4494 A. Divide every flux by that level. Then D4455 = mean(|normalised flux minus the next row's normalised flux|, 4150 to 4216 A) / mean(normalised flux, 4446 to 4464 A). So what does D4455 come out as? 0.0433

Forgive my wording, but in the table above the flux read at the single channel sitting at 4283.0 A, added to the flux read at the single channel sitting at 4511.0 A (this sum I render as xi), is 2.04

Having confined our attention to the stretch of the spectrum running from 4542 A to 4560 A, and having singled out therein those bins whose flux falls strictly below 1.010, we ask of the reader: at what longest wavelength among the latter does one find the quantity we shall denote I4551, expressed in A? 4550.0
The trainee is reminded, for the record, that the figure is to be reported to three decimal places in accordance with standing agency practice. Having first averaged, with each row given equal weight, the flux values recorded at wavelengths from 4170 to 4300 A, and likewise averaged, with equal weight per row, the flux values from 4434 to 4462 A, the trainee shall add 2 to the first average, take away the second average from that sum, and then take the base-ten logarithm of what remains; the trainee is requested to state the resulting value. 0.296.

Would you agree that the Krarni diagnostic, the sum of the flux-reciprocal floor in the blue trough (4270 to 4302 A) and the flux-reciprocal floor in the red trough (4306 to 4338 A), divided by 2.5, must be 0.762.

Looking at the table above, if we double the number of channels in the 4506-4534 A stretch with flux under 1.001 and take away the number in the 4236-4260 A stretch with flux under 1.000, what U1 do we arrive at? -2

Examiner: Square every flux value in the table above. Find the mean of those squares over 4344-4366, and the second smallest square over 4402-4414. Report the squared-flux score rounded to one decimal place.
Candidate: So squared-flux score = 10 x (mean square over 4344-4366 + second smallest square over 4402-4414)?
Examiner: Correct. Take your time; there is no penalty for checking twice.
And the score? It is 20.2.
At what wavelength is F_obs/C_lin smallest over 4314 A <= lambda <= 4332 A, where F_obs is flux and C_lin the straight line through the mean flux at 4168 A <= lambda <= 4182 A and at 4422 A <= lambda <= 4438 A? 4325.0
